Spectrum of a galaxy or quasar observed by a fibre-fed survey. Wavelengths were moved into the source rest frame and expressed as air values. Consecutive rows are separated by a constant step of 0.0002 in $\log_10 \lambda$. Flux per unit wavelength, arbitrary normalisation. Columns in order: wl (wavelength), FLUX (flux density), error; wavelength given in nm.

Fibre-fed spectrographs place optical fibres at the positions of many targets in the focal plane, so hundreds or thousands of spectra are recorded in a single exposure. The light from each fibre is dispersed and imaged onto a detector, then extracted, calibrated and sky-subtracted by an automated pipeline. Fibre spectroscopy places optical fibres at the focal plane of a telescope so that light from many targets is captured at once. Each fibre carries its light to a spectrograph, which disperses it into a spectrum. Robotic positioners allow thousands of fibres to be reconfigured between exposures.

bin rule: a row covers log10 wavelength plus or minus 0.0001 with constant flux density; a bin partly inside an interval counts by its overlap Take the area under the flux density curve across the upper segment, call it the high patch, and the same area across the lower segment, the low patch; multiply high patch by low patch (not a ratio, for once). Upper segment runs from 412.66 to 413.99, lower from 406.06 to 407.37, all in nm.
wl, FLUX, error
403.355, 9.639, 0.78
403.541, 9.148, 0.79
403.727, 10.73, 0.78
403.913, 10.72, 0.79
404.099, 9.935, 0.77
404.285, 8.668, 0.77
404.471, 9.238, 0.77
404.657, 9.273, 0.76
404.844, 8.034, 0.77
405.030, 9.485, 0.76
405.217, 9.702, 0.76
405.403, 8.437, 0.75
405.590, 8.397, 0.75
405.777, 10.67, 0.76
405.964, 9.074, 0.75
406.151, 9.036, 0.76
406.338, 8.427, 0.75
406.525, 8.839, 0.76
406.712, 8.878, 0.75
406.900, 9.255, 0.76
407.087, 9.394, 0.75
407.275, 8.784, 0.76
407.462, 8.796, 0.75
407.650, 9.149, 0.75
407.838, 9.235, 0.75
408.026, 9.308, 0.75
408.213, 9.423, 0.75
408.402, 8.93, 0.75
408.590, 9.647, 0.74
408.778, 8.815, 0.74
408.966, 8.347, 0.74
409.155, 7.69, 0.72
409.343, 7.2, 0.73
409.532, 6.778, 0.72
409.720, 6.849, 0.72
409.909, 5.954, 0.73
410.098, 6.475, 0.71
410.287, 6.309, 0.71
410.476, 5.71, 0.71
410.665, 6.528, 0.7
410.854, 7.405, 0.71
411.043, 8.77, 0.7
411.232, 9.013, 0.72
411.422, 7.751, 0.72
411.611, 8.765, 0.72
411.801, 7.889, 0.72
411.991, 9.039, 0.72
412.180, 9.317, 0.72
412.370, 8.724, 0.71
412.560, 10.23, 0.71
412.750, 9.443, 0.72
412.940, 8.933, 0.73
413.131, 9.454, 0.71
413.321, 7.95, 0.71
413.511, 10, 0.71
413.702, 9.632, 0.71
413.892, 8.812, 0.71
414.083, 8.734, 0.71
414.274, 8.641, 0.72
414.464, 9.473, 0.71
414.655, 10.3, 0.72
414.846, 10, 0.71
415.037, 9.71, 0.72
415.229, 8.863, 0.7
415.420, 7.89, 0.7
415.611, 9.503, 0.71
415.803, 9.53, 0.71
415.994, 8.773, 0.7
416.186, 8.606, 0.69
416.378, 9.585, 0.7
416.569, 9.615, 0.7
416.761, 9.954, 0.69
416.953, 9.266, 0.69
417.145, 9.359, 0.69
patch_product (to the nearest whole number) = 143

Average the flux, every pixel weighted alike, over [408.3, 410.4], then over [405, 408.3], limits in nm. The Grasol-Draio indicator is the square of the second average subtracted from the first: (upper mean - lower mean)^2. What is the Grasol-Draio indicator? 2.5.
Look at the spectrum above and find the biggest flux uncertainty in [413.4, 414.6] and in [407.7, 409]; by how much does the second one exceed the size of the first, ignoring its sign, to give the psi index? 0.030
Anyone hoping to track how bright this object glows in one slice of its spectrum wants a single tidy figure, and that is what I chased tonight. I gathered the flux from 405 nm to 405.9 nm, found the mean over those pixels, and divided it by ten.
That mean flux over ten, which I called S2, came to 0.93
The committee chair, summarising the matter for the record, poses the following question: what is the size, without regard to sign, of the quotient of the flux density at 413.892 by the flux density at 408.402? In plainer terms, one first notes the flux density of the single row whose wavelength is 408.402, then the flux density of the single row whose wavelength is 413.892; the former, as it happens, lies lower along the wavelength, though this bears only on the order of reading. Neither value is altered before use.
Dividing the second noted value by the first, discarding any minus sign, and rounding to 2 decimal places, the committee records 0.99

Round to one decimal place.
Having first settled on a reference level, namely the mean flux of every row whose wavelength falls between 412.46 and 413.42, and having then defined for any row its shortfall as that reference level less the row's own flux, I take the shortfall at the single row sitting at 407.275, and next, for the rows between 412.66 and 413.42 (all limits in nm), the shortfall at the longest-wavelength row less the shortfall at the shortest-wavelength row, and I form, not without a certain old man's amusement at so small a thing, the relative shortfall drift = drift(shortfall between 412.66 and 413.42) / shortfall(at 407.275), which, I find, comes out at 3.6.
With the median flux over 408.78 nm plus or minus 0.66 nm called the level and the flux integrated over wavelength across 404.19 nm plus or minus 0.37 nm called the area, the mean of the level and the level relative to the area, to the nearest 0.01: 5.02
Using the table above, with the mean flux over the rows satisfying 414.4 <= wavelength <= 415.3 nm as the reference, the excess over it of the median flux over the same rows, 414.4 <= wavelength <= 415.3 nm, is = 0.0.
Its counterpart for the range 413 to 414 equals 0.3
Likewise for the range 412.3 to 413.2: 0.1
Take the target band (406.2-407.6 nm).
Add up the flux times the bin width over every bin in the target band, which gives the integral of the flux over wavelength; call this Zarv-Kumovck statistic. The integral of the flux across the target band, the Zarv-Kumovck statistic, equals 12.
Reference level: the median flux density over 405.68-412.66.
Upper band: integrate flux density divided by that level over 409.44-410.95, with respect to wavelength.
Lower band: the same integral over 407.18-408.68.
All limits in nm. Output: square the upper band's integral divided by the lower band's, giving 0.51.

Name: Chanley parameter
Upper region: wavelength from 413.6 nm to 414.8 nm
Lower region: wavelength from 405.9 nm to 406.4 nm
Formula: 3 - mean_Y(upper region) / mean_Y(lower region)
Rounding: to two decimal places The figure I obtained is 1.95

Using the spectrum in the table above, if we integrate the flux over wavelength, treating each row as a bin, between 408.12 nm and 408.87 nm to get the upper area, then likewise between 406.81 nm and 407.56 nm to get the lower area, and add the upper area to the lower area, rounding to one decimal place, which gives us 13.7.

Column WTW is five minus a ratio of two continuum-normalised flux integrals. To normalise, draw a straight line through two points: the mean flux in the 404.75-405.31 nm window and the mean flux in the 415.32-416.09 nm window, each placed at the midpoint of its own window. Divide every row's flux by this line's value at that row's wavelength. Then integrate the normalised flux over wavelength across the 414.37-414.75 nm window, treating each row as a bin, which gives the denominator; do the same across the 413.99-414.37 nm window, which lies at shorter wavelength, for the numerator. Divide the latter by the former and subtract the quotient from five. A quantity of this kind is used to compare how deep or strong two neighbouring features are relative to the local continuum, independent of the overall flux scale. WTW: 4.12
